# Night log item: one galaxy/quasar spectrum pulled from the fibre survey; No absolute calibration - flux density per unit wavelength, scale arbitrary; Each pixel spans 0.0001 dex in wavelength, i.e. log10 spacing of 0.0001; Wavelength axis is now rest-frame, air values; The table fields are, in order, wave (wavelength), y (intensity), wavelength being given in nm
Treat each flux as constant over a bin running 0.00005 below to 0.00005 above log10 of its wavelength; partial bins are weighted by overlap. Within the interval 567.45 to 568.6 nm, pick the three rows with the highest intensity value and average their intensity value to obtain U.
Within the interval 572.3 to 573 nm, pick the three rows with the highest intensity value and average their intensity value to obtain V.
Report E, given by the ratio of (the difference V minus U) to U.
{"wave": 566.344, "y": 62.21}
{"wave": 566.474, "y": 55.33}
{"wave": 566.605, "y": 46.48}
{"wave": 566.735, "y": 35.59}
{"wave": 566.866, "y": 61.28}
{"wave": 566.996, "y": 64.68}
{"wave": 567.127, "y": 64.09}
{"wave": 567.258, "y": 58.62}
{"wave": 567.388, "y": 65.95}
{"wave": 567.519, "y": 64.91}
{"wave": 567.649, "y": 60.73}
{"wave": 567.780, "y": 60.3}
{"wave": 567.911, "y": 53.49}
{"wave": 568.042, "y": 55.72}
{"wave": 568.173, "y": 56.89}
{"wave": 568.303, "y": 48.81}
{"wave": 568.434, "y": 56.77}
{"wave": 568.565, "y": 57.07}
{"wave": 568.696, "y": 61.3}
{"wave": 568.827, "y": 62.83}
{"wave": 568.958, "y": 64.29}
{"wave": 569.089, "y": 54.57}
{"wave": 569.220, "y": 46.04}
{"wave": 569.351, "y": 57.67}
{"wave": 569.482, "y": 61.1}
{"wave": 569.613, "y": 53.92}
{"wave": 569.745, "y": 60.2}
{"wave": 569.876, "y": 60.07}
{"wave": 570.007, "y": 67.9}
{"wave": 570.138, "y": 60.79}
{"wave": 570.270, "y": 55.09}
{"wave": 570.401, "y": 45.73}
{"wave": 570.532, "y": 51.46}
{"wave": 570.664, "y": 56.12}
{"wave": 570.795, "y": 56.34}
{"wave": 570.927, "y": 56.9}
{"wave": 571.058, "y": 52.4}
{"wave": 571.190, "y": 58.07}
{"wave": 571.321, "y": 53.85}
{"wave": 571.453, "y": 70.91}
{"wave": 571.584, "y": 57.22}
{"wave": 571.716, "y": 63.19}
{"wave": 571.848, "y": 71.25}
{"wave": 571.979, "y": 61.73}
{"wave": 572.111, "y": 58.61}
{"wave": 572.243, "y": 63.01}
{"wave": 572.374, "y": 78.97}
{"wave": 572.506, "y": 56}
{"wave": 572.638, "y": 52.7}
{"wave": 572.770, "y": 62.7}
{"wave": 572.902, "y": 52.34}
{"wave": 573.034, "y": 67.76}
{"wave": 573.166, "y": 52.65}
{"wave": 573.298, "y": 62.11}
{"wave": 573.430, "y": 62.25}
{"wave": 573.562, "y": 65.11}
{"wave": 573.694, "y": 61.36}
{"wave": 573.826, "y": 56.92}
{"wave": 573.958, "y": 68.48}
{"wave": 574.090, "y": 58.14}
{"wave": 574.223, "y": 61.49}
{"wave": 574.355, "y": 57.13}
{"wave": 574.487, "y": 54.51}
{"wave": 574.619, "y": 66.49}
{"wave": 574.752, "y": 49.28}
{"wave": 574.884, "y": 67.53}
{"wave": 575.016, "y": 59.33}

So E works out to 0.06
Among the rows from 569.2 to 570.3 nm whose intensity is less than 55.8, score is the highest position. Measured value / 570.270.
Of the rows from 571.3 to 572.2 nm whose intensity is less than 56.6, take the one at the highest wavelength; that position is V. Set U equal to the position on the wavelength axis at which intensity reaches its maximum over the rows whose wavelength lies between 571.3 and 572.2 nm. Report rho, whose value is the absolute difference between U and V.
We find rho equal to 0.53 nm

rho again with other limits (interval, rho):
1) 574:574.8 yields 0.13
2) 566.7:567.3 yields 0.26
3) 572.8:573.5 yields 0.13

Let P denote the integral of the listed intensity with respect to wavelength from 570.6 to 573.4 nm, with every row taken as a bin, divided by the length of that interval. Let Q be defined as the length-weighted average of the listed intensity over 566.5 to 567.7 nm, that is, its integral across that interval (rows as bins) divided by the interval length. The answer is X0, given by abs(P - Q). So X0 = 2.3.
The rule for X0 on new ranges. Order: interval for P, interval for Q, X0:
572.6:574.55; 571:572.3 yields 1.2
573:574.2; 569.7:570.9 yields 4.4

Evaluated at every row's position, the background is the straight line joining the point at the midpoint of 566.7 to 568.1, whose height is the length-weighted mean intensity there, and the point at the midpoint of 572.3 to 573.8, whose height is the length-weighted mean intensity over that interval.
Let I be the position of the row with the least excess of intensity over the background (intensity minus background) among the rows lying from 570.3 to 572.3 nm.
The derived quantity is 570.401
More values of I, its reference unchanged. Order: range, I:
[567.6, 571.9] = 570.401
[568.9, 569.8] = 569.220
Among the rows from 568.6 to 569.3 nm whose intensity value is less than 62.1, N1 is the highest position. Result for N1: 569.220 nm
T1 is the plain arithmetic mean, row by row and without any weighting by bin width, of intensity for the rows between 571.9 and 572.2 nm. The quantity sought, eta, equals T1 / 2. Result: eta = 30.1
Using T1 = 60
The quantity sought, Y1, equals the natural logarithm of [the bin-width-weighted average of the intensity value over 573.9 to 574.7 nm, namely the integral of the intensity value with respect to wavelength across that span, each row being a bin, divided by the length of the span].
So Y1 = 4.11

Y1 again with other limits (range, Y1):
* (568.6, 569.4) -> 4.06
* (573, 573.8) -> 4.12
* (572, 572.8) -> 4.13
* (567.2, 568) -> 4.10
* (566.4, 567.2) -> 4.00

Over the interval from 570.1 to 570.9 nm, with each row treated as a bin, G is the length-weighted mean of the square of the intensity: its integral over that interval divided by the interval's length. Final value 2951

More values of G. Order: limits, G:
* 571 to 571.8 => 3592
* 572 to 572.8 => 3907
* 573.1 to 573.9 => 3637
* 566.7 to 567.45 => 3603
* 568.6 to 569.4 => 3373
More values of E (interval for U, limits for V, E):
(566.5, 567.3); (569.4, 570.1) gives 0.00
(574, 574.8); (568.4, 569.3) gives 0.01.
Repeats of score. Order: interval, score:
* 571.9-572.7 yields 572.638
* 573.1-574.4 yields 573.166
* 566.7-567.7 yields 566.735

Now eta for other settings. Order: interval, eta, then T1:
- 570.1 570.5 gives 26.9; 54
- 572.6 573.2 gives 28.8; 58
